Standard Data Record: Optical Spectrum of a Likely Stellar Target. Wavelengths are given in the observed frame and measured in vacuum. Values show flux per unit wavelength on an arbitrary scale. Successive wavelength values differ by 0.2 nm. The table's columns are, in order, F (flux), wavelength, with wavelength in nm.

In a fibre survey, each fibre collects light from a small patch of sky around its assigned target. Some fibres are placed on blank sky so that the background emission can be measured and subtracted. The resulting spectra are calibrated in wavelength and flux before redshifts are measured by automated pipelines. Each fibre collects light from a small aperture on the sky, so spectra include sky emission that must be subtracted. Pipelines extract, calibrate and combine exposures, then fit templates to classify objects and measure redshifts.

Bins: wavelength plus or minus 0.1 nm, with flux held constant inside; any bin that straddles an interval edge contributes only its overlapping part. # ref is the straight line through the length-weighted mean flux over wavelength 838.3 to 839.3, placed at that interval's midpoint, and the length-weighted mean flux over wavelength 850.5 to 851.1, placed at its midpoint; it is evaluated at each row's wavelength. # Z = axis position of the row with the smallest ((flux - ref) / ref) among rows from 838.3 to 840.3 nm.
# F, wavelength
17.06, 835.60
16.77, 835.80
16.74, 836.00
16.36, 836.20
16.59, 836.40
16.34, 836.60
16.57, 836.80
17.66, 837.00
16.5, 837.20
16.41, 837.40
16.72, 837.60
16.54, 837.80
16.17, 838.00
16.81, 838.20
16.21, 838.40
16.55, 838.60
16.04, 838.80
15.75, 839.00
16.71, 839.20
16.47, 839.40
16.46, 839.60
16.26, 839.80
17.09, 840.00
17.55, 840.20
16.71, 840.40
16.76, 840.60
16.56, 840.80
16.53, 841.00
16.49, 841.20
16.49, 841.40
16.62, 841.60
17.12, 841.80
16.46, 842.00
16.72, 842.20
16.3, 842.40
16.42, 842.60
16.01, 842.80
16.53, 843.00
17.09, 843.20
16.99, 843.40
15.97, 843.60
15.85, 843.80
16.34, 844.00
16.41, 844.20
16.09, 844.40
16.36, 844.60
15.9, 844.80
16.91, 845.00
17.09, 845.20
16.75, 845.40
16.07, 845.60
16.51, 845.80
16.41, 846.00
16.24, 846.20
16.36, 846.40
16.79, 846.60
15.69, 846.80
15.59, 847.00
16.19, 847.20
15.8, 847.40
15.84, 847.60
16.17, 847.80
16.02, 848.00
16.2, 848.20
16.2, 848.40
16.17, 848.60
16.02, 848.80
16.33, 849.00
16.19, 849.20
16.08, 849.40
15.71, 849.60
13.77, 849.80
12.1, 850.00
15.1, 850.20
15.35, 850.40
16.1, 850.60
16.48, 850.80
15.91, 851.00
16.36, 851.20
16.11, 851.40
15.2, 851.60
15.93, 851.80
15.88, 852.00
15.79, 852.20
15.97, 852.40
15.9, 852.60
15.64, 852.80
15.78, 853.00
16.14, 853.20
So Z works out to 839.00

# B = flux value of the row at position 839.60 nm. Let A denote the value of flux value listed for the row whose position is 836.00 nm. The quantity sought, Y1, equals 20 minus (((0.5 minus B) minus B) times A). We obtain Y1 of 563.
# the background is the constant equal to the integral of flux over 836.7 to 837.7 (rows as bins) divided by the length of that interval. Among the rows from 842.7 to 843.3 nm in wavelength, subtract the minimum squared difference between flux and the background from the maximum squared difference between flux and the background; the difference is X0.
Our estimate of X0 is 0.5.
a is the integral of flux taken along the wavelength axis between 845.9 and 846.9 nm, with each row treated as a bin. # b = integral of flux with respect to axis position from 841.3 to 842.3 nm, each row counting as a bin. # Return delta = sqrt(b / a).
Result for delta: 1.01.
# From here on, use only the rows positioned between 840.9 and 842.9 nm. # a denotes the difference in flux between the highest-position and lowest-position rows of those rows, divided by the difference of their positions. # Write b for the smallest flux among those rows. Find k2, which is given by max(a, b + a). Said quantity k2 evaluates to 15.7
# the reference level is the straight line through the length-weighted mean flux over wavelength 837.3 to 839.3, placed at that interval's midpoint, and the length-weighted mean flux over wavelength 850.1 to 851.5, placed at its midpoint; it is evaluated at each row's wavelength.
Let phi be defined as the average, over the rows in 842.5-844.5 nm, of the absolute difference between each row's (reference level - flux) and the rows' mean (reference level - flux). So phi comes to 0.31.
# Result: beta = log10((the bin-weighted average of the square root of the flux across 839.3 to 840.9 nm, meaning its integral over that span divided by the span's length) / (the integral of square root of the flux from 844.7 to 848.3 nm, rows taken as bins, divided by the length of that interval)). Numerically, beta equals 0.006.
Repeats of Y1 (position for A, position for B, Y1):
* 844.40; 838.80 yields 528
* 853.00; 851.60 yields 492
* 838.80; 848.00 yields 526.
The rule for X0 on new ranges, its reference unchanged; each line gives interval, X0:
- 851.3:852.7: 2.0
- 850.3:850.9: 1.9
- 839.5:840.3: 0.5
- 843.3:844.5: 0.8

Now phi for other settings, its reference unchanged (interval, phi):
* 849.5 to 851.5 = 1.00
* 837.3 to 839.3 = 0.27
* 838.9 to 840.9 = 0.34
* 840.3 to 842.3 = 0.14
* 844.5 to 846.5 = 0.28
